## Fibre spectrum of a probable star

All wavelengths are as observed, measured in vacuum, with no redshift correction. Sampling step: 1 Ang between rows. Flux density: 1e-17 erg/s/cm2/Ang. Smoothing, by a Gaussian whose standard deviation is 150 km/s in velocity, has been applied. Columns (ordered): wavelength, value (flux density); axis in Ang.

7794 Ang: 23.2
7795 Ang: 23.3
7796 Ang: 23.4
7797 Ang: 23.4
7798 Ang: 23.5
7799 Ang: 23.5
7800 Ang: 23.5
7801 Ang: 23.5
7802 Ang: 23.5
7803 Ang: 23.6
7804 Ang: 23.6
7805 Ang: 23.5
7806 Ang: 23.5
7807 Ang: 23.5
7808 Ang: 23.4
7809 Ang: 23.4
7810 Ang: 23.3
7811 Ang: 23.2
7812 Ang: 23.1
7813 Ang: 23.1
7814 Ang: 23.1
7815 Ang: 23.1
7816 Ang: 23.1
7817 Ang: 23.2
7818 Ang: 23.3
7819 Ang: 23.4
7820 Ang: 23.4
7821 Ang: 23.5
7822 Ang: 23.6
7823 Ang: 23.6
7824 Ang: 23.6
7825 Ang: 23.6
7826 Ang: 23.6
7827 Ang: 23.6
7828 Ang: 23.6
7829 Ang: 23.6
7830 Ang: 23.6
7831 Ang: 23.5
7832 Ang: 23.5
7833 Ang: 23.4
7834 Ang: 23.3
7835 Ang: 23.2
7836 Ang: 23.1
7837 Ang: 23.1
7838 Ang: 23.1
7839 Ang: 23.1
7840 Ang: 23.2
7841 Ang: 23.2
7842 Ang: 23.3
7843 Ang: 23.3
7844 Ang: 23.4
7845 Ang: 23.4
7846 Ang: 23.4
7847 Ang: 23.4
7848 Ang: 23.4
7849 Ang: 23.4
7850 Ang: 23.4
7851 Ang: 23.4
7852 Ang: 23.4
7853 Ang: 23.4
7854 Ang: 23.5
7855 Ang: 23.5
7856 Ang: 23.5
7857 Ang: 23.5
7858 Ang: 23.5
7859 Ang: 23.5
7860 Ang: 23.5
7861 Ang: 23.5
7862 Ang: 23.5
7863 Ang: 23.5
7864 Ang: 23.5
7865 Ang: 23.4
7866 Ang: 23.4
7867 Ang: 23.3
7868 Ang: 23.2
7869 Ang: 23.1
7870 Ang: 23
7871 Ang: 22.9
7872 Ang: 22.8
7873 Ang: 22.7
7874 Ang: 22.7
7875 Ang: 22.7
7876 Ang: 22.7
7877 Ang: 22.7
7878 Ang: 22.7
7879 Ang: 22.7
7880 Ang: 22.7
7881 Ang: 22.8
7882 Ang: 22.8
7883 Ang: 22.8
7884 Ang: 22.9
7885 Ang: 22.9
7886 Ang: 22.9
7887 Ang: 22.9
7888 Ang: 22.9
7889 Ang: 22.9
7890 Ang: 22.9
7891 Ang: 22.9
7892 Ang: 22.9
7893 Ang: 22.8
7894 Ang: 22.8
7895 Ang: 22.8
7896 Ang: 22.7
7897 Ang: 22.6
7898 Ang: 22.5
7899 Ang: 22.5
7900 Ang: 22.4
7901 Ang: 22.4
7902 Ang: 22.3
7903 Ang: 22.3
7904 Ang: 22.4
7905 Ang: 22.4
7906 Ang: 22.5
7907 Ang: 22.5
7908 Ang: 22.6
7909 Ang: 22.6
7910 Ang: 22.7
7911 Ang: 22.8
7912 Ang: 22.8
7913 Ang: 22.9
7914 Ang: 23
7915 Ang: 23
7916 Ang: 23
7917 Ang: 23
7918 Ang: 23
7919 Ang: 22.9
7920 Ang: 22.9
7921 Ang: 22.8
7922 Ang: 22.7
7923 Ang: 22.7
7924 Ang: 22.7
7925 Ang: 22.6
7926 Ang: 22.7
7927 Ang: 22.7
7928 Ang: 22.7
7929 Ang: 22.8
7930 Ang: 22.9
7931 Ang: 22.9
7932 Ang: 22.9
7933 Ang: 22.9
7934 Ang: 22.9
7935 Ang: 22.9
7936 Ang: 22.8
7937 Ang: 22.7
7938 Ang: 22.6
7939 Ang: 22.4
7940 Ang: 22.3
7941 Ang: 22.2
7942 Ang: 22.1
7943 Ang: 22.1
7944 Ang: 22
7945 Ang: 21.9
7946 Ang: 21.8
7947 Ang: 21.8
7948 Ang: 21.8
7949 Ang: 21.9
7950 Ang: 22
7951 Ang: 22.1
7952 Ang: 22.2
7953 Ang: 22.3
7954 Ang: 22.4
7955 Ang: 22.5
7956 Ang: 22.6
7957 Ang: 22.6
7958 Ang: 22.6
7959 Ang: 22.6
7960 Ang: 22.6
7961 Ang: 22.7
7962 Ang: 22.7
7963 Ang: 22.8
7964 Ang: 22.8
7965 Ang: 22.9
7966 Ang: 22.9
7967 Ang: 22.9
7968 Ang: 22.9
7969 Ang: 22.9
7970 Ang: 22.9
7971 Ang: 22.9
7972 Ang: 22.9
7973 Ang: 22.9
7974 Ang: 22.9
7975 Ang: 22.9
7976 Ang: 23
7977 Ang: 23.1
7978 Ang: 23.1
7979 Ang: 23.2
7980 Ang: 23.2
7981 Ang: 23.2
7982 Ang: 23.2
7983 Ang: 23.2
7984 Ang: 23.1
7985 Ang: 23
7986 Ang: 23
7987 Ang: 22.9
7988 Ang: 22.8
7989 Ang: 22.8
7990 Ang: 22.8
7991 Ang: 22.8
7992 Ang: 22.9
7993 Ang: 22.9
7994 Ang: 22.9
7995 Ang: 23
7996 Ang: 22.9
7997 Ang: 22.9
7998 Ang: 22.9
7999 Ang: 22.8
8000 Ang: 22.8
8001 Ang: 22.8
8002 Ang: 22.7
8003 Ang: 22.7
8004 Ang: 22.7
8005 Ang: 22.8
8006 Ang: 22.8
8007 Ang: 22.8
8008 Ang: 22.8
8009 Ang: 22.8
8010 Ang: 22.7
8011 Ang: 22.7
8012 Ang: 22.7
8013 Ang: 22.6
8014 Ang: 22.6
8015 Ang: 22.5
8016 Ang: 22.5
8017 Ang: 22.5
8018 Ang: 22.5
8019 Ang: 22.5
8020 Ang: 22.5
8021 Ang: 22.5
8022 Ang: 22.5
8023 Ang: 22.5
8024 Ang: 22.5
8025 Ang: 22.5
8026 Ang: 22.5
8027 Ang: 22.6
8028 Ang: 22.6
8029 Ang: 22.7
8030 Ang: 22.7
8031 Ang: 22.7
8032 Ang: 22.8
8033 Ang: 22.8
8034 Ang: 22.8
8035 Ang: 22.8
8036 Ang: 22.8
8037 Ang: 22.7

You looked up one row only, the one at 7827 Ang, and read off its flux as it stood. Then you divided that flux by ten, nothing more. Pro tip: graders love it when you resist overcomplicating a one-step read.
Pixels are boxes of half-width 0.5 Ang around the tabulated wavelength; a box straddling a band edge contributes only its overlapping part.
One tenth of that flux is 2.36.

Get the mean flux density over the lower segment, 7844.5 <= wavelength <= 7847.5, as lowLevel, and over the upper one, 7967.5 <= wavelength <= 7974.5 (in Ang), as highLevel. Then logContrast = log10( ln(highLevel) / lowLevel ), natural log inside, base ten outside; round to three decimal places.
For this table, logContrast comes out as -0.874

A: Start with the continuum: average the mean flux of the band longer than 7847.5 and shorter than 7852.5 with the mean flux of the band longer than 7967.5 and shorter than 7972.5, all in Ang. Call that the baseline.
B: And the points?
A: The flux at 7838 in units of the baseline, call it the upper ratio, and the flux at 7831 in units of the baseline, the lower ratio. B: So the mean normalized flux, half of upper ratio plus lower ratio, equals 1.01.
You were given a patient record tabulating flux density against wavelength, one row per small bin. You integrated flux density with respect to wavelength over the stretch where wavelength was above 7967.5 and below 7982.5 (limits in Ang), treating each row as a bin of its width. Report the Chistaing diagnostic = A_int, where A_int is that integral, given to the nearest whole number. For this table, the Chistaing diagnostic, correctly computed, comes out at 345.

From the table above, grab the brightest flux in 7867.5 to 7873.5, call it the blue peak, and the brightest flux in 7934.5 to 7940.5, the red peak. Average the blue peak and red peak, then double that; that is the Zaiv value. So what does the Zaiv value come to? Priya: 46.1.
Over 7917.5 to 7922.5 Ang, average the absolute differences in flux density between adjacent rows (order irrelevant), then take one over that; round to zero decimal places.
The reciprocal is 13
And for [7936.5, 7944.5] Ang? 10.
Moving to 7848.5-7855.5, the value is 60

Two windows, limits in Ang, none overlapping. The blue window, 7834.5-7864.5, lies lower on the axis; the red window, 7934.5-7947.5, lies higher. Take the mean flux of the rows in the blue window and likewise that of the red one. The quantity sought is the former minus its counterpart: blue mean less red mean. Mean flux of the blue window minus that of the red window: 1.1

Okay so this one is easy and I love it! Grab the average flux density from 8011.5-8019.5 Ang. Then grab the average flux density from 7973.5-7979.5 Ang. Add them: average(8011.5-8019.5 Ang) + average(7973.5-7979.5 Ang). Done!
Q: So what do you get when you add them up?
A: 45.6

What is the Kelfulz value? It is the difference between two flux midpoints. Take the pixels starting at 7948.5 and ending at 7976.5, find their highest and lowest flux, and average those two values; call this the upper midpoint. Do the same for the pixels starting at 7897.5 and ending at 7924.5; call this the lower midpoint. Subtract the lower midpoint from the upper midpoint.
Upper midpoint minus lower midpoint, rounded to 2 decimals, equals -0.20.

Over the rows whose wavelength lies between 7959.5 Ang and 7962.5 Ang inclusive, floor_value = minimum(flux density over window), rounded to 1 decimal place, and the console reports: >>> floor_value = 22.6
